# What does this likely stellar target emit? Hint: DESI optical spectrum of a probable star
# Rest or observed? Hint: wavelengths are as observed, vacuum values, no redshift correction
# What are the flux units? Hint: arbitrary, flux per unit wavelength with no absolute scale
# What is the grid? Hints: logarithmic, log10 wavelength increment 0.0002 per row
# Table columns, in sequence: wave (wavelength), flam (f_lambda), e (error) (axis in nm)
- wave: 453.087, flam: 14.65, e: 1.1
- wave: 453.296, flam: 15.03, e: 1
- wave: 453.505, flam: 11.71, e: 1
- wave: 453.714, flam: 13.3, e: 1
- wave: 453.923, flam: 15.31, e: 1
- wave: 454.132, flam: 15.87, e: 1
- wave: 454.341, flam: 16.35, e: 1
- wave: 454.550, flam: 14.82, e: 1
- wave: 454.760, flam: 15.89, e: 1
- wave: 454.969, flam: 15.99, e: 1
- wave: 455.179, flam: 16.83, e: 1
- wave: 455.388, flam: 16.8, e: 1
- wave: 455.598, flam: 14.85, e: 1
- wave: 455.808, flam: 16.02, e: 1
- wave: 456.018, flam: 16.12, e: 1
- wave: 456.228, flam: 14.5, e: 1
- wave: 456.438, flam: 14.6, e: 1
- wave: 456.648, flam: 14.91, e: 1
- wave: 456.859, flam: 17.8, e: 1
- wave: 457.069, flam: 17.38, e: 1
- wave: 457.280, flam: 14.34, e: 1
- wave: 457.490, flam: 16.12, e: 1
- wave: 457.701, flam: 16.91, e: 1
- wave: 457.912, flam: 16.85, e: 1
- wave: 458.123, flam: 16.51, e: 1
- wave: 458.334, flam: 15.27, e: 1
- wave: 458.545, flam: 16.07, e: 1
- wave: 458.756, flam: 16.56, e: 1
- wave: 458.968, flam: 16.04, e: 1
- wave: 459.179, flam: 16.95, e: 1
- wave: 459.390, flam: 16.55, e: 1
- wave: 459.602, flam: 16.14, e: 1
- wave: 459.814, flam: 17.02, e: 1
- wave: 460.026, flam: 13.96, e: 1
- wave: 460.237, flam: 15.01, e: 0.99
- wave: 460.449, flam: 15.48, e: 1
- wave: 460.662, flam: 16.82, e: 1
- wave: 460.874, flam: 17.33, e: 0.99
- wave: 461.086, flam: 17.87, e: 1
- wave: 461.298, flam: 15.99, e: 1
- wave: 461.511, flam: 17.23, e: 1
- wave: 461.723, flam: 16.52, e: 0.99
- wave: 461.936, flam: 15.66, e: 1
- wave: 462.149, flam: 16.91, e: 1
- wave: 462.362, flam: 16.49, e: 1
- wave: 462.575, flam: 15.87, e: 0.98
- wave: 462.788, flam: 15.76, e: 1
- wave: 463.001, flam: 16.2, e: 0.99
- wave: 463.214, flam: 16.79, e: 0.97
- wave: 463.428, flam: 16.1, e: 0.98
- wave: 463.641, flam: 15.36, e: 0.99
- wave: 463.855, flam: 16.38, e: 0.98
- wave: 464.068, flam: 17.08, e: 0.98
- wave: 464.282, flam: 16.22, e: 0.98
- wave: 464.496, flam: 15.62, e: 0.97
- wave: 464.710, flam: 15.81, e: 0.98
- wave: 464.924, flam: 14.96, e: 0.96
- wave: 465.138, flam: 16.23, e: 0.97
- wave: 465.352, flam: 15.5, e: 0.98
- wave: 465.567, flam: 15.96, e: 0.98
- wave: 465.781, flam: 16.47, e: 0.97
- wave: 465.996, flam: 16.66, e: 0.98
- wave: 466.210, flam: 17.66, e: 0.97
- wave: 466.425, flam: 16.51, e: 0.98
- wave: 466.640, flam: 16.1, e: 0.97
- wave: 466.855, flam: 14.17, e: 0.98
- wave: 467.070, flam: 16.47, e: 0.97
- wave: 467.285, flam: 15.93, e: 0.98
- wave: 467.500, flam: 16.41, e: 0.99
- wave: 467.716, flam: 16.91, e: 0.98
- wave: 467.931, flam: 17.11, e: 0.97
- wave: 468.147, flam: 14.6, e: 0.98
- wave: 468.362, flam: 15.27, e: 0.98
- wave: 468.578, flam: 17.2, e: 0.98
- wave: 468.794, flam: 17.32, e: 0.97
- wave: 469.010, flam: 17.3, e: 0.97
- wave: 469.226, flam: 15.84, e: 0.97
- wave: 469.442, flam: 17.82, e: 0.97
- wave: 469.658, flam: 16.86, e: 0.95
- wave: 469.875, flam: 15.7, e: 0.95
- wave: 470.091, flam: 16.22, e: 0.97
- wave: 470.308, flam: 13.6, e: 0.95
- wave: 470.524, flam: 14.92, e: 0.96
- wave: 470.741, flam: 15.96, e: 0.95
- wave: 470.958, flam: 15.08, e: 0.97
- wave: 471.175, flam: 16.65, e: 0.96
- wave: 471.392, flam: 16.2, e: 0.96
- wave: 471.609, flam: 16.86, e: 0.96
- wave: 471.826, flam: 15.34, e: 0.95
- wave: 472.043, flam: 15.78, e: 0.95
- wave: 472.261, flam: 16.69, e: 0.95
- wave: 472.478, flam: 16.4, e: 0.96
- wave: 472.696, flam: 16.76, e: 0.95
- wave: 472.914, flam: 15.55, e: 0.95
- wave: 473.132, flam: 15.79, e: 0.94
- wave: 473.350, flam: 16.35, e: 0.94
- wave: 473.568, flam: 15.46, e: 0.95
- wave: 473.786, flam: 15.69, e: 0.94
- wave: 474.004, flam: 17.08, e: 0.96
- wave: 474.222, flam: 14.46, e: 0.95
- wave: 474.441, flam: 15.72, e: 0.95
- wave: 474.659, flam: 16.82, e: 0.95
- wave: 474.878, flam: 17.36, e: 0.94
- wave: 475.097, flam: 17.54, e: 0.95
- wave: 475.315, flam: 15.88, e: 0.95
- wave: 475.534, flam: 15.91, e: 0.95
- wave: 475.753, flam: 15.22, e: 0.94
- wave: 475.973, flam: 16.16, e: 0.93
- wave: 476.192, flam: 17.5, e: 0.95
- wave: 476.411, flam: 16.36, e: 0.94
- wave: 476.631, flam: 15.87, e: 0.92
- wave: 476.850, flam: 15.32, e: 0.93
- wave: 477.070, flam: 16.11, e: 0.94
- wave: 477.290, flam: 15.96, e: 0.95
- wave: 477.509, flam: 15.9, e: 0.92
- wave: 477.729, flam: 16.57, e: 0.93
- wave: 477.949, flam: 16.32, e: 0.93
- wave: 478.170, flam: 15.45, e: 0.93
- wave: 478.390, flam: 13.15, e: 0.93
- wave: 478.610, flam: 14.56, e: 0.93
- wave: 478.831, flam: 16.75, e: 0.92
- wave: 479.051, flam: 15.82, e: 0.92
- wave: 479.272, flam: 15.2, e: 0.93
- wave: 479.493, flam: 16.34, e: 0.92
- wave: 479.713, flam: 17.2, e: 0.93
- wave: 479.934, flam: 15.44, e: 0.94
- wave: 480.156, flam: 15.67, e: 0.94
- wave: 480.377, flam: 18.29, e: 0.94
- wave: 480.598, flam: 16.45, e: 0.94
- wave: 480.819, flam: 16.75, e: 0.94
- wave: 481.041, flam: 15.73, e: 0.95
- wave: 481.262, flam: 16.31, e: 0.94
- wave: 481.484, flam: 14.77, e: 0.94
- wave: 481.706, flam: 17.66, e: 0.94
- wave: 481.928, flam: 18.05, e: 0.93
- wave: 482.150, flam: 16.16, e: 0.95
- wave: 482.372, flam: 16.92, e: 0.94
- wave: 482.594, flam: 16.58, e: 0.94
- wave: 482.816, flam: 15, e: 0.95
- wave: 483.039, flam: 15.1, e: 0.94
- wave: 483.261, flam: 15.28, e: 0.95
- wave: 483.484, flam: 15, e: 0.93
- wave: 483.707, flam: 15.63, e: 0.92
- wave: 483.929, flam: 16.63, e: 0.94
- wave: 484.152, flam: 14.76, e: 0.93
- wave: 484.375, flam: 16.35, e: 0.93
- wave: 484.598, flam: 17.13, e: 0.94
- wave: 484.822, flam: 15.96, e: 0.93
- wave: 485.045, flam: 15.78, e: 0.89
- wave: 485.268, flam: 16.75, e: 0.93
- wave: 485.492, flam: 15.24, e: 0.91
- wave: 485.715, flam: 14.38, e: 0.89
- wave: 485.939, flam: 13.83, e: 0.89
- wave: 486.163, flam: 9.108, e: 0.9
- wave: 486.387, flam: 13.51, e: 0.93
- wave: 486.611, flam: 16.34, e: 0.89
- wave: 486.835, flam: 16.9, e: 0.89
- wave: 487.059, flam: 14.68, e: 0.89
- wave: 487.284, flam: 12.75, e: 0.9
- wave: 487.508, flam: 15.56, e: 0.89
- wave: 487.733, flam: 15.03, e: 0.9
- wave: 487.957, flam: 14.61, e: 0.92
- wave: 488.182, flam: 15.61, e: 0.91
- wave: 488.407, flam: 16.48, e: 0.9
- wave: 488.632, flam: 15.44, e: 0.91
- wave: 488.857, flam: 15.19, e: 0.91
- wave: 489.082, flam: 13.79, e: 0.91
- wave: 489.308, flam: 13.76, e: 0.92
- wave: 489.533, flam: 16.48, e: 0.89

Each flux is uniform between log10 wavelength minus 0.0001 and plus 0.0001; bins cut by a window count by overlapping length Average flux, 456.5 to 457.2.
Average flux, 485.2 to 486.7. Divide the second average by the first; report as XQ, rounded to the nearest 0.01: 0.85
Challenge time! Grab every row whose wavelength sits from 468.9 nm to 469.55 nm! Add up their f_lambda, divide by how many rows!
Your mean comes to 17.0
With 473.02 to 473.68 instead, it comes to 15.9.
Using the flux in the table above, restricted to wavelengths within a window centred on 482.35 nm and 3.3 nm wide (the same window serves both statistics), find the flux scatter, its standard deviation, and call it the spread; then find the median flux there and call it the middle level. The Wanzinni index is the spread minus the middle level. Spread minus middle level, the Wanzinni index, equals -15.2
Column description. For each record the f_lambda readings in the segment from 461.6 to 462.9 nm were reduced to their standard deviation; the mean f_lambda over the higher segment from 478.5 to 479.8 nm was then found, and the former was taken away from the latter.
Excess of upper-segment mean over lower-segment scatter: 15.5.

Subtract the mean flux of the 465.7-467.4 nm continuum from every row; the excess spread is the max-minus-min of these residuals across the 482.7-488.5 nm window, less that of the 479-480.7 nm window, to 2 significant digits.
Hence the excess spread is 4.9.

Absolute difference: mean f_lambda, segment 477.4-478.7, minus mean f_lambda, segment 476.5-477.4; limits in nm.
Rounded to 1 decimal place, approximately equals 0.5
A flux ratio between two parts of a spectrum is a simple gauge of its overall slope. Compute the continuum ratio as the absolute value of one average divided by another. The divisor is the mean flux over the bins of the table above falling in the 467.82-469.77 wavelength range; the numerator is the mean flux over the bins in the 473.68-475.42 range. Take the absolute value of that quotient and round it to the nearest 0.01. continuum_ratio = 0.98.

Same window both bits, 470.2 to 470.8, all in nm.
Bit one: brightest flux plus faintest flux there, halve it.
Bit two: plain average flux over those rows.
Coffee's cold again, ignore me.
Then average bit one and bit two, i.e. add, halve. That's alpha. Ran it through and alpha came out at 14.8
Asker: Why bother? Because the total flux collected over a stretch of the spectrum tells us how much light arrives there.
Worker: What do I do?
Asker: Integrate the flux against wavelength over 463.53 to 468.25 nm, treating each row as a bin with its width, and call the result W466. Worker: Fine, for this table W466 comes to 75.98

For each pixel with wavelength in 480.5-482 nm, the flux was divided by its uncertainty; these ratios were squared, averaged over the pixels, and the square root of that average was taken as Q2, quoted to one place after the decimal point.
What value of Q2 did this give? 17.6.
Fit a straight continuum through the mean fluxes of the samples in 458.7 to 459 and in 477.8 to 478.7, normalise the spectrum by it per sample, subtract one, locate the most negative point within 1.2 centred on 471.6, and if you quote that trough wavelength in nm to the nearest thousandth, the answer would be 471.826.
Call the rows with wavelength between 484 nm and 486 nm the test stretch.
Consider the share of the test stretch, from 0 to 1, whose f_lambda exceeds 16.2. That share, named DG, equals 0.33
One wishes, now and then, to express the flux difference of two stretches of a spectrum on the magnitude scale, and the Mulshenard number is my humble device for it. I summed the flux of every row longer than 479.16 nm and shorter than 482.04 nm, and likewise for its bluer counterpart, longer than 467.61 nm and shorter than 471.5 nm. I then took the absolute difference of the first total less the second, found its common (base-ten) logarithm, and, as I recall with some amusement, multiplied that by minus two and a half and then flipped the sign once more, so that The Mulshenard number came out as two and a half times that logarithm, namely 4.7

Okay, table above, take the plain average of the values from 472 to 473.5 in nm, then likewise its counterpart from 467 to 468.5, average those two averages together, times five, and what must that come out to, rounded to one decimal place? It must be 80.7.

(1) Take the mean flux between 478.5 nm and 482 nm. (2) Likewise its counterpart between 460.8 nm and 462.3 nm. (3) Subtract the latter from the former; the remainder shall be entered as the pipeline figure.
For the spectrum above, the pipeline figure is -0.48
